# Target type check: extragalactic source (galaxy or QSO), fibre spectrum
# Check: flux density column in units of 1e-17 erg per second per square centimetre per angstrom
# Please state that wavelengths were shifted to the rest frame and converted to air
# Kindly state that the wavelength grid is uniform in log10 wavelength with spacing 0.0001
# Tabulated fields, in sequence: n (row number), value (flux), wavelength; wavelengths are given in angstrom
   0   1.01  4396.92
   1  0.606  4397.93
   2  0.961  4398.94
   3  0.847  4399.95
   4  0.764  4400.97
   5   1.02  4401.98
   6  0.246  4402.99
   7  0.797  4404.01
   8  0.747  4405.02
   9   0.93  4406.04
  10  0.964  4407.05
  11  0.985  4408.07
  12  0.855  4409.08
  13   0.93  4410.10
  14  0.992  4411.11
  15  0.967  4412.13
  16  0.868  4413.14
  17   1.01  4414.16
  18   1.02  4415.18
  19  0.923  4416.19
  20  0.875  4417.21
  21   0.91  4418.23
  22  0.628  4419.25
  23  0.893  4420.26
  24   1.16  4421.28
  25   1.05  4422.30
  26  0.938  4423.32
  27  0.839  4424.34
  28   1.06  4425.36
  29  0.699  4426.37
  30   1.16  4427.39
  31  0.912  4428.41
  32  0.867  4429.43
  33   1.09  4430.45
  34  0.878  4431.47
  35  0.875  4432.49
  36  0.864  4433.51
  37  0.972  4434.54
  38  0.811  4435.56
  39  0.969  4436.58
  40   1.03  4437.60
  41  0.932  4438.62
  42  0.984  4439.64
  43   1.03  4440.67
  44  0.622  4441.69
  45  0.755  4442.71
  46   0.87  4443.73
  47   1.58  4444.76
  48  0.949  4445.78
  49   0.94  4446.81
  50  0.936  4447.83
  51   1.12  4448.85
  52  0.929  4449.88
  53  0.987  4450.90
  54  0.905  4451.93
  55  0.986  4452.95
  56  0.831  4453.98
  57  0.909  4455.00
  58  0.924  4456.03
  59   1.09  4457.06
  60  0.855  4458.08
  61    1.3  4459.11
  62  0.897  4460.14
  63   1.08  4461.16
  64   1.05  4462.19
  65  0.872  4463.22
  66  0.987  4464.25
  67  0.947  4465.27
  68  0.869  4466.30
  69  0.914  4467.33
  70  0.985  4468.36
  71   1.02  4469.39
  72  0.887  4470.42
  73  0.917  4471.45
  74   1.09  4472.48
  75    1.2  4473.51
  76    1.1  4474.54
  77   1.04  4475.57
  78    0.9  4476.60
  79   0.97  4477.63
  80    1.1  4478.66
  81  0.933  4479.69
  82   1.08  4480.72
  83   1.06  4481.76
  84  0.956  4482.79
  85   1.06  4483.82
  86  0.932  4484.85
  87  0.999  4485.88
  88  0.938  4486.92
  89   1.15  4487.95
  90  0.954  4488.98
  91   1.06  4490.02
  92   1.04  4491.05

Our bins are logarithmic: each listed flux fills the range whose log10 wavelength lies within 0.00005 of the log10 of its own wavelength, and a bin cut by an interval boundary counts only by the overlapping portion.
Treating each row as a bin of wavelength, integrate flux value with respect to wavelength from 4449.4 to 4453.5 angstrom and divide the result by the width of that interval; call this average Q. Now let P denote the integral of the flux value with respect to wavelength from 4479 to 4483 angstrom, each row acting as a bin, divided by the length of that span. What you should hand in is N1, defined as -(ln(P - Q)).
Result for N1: 2.76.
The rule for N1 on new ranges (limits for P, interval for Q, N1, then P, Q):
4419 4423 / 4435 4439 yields 4.15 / 0.95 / 0.94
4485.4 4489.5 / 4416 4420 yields 1.72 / 1.01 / 0.83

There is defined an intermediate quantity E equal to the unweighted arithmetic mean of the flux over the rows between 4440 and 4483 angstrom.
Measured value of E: 0.99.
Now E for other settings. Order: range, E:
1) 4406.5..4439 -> 0.94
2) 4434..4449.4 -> 0.97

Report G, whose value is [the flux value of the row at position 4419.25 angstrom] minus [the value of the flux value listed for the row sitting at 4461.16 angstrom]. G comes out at -0.45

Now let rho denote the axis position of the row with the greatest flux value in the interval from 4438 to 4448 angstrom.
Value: 4444.76 angstrom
